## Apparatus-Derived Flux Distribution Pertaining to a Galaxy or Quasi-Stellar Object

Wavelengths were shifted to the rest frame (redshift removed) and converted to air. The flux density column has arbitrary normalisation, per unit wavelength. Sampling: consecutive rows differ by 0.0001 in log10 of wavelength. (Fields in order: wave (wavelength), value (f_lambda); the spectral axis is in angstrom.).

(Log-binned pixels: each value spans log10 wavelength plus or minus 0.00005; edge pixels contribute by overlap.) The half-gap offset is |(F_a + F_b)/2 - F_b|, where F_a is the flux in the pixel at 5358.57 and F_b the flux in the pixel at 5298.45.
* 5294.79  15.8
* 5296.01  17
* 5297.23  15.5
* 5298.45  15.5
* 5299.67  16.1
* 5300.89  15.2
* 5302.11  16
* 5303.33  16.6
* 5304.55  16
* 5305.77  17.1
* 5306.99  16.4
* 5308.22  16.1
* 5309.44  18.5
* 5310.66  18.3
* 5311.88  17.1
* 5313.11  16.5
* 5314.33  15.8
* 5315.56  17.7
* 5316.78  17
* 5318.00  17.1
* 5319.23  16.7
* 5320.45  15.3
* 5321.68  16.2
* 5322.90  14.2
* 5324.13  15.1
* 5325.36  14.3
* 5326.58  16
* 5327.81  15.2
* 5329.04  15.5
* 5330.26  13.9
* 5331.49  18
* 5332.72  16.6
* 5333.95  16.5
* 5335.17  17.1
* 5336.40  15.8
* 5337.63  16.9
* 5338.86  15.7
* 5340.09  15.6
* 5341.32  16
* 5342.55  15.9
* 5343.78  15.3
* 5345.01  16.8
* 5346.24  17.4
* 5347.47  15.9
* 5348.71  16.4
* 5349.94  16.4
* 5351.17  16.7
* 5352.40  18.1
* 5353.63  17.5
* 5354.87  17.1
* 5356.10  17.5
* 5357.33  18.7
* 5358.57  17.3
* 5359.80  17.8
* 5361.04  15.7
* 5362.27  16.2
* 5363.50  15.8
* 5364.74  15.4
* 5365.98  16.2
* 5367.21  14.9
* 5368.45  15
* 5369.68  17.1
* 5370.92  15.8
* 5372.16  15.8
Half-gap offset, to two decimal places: 0.90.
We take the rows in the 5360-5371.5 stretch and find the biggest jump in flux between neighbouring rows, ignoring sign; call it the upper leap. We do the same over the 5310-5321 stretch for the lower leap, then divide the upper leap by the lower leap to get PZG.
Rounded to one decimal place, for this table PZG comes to 1.1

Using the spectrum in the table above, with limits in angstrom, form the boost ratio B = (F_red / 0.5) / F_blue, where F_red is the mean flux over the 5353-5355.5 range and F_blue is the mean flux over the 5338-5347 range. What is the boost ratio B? 2.15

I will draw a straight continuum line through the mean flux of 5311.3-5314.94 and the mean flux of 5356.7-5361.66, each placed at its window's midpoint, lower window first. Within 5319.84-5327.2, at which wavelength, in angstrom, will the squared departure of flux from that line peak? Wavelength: 5322.90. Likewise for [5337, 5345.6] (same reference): 5343.78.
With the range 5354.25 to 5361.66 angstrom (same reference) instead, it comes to 5361.04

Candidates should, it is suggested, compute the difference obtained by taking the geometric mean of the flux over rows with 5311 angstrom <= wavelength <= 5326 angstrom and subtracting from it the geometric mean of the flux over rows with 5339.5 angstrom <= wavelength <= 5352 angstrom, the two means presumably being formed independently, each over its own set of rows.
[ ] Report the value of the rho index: -0.2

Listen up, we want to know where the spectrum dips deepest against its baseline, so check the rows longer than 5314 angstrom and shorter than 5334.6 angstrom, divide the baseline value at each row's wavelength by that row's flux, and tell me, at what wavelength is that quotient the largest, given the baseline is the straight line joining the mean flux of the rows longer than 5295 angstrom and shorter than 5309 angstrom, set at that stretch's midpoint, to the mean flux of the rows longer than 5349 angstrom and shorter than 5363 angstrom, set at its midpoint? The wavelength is 5330.26 angstrom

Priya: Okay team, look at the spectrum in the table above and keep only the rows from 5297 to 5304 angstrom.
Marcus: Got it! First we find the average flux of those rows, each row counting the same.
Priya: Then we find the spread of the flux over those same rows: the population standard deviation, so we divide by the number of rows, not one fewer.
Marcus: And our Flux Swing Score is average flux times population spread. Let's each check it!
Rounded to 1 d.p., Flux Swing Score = 7.4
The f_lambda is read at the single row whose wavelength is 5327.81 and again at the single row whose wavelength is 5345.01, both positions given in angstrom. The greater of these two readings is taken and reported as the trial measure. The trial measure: 16.8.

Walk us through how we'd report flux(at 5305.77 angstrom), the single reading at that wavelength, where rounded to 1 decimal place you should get 17.1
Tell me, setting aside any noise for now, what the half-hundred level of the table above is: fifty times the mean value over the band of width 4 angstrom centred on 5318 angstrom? 847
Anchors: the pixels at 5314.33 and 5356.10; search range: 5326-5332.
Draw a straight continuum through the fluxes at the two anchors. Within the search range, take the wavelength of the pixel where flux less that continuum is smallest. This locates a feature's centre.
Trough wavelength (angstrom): 5330.26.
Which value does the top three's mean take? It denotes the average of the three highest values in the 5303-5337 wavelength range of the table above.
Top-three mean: 18.3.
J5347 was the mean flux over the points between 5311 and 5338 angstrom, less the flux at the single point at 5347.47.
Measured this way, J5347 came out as 0.2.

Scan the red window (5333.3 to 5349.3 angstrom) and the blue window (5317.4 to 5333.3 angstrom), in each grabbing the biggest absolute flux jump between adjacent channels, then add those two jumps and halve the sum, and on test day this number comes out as 2.8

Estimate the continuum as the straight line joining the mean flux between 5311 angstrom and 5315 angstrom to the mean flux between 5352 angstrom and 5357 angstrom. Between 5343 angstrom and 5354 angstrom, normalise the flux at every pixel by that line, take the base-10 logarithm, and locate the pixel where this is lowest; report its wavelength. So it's 5343.78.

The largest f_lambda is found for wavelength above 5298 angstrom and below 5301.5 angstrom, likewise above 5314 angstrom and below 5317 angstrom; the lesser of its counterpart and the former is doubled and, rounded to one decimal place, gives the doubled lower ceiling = 32.2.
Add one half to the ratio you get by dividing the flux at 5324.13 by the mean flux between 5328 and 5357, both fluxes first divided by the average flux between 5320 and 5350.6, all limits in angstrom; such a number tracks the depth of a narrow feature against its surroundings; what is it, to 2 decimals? 1.42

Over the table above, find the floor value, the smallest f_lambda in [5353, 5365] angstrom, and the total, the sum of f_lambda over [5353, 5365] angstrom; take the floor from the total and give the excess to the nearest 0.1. 153.6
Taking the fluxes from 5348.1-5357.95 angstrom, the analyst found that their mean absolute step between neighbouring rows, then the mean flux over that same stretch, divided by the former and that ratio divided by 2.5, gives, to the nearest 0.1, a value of 11.3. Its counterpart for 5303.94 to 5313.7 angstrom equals 7.3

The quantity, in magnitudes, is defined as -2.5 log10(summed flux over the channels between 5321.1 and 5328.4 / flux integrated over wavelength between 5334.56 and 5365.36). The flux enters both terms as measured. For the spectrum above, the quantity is 1.9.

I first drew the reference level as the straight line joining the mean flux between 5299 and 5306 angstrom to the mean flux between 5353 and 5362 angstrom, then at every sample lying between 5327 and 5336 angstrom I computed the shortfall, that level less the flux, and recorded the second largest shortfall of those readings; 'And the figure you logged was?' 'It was 1.5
